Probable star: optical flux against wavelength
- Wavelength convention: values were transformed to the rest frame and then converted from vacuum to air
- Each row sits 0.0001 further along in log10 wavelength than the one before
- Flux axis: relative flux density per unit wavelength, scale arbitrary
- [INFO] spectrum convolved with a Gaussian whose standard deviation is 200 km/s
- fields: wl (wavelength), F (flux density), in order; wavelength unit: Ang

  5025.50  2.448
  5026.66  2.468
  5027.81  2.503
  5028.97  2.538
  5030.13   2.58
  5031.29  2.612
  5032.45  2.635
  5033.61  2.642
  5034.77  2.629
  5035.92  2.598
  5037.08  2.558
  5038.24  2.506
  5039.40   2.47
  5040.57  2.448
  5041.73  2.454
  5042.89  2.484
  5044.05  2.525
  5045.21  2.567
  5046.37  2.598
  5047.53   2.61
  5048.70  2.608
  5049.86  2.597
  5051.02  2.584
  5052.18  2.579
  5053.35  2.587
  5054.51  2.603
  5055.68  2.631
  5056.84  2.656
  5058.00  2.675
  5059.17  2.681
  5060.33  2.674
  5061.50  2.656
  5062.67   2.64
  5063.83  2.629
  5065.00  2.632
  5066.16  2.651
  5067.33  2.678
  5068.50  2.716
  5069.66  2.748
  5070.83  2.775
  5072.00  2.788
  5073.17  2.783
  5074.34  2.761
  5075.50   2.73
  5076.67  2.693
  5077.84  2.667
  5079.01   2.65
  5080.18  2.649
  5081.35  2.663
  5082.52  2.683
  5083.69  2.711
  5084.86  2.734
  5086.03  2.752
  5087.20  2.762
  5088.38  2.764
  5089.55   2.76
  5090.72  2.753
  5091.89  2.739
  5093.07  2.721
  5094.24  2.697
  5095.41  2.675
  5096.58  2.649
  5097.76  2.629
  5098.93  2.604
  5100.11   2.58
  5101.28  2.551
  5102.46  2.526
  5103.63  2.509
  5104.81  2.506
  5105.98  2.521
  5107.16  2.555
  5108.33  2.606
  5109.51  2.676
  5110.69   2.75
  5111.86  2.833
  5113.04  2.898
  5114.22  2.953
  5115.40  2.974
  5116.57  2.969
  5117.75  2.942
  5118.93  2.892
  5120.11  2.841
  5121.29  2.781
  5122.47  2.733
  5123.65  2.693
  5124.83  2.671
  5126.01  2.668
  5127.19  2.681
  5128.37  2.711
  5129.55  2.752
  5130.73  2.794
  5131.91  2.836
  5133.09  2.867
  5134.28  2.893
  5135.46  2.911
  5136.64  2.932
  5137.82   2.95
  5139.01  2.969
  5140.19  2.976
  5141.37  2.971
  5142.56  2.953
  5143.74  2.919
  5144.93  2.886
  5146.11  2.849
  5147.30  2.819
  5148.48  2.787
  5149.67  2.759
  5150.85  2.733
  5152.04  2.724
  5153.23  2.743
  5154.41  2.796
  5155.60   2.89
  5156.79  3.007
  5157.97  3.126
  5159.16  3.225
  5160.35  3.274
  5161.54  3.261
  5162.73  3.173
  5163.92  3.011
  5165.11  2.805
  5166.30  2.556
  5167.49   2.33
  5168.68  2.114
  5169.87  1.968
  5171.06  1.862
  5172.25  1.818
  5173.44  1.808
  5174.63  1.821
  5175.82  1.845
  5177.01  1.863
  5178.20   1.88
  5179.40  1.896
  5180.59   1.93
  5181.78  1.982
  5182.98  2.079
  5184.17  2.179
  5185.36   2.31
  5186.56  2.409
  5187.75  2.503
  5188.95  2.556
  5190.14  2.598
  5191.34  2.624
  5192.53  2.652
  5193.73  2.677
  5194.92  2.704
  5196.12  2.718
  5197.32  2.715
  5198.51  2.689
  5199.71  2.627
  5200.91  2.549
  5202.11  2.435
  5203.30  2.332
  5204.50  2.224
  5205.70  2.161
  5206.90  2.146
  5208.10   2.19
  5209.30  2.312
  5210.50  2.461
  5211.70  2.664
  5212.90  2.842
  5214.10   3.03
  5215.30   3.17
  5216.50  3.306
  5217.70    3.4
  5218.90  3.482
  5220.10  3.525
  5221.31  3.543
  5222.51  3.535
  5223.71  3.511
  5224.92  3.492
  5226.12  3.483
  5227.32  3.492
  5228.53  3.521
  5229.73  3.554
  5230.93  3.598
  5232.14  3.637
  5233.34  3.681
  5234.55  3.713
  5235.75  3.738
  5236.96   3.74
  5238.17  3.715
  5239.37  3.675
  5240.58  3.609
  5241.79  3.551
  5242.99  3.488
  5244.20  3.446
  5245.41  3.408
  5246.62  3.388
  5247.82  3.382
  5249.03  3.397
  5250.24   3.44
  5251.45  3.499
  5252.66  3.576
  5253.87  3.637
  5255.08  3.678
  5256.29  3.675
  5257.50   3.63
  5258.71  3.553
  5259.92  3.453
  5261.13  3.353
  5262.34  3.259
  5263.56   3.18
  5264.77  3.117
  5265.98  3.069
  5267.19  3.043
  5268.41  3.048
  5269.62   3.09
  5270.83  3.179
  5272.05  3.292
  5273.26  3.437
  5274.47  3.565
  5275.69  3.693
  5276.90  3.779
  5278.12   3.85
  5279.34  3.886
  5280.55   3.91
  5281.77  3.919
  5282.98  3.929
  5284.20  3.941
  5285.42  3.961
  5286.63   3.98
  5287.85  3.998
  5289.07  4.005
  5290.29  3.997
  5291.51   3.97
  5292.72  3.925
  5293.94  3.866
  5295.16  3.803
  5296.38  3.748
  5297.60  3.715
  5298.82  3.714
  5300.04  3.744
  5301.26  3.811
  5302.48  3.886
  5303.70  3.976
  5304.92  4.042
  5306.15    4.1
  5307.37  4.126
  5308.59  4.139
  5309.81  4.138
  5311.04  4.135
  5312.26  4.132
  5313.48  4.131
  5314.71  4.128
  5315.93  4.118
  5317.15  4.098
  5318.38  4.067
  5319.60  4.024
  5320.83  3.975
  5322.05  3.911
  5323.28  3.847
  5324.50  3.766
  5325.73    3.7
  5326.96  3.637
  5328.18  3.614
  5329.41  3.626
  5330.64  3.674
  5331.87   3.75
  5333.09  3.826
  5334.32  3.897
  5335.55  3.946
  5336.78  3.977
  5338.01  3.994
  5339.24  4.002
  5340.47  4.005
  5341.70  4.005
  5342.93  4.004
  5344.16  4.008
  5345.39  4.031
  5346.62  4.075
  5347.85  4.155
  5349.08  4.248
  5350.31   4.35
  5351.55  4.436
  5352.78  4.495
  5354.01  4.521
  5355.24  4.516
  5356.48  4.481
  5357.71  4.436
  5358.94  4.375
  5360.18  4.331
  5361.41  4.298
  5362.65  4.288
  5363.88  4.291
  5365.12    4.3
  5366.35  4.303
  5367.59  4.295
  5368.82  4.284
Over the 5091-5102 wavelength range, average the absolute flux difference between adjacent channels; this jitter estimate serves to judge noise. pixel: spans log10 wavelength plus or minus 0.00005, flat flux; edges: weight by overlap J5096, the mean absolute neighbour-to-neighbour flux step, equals 0.02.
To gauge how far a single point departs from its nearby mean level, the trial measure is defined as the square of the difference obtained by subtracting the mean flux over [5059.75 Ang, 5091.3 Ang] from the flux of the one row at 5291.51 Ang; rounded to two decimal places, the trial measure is 1.59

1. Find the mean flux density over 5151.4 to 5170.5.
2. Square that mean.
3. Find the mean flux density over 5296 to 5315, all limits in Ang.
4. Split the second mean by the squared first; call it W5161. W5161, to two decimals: 0.50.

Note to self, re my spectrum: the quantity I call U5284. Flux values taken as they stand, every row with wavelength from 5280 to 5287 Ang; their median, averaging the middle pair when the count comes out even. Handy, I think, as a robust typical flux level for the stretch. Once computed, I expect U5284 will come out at 3.9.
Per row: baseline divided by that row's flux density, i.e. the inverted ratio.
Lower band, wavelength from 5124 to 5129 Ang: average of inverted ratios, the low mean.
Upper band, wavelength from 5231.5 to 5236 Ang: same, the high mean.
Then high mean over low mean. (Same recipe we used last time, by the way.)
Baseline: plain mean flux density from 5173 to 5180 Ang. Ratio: 0.727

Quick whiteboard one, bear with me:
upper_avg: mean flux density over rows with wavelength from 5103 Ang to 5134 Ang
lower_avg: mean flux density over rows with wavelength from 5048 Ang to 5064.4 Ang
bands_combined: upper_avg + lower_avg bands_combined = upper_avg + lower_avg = 5.4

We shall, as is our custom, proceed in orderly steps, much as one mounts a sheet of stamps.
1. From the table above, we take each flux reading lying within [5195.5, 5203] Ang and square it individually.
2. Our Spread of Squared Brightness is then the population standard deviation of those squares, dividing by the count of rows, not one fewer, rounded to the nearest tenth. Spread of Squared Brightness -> 0.5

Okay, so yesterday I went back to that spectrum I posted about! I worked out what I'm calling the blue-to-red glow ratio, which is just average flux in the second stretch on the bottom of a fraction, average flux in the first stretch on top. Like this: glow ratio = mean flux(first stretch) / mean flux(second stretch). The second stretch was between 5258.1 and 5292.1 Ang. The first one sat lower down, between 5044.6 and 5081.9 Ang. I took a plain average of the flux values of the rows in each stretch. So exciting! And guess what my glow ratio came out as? 0.74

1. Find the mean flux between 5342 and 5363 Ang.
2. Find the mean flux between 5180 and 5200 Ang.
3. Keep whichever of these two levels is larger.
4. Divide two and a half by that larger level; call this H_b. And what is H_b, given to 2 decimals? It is 0.58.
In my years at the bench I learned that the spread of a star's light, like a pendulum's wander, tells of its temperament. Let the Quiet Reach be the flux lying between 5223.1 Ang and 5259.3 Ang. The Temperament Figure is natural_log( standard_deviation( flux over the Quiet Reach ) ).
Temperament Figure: -2.2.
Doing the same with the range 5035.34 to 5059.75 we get -2.7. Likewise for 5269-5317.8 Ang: -1.4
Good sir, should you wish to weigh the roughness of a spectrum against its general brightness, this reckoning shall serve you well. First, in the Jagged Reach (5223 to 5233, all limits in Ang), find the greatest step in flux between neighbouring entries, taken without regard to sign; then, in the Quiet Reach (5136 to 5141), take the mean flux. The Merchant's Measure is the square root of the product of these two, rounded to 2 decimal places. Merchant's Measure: 0.36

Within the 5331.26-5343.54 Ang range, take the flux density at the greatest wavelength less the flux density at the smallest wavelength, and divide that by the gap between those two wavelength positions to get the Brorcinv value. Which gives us 0.023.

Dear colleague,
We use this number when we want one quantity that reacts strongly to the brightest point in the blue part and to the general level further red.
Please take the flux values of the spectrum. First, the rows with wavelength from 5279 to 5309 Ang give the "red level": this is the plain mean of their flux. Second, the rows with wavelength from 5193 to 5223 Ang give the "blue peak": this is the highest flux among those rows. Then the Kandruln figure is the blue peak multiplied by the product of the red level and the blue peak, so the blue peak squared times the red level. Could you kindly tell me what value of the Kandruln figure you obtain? 49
